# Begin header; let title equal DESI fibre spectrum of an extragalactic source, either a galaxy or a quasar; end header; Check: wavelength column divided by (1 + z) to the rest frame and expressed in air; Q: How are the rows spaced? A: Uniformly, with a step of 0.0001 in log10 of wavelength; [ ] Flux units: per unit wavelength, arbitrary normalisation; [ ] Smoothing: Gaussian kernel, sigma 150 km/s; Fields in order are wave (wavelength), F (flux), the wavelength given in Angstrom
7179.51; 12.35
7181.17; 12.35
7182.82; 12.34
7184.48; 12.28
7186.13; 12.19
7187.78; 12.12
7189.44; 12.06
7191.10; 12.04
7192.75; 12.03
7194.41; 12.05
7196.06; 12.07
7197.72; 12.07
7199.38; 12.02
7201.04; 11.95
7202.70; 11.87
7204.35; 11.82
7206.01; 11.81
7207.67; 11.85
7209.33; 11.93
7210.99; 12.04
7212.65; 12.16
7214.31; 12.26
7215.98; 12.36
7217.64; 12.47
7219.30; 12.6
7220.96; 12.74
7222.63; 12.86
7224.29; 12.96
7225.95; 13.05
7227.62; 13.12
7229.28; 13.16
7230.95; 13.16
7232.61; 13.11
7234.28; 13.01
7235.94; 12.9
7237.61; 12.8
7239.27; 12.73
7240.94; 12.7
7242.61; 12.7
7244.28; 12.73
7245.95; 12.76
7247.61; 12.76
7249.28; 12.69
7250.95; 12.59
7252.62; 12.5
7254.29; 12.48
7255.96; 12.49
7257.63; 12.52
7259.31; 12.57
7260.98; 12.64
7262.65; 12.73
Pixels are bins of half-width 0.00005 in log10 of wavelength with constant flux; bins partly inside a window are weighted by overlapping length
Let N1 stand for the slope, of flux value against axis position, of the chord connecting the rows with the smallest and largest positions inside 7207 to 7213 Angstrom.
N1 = 0.06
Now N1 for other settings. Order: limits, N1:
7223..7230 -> 0.04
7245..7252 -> -0.03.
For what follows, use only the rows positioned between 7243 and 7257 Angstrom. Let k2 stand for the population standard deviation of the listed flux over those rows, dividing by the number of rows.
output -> 0.12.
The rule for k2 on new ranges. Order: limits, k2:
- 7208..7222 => 0.26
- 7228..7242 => 0.18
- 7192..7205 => 0.09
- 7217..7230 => 0.23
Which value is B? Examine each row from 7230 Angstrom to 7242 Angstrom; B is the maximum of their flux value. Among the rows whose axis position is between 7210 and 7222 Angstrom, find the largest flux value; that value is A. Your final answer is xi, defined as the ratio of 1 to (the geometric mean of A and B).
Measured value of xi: 0.0772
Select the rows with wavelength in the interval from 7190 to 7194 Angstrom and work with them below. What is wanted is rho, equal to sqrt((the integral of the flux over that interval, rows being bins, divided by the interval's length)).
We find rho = 3.47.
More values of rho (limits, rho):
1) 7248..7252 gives 3.56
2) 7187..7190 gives 3.47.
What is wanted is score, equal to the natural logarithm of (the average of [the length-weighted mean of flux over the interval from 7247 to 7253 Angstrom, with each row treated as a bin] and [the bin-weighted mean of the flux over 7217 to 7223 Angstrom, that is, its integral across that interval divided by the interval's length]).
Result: 2.537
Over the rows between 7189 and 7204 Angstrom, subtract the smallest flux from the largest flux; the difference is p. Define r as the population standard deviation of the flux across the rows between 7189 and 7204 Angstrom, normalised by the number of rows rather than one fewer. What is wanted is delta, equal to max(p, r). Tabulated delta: 0.20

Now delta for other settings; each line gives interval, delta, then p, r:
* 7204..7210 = 0.12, 0.12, 0.05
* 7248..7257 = 0.21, 0.21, 0.08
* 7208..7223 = 0.93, 0.93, 0.30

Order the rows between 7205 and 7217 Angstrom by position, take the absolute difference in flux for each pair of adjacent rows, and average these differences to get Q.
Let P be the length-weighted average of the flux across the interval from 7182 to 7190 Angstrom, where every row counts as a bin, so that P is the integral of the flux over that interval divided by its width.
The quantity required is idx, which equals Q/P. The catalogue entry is 0.008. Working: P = 12.2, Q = 0.09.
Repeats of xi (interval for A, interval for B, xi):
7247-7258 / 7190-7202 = 0.0806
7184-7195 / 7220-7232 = 0.0787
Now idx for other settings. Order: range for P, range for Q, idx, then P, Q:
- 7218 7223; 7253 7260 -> 0.002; 12.7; 0.03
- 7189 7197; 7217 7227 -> 0.010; 12.1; 0.12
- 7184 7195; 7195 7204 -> 0.004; 12.1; 0.05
